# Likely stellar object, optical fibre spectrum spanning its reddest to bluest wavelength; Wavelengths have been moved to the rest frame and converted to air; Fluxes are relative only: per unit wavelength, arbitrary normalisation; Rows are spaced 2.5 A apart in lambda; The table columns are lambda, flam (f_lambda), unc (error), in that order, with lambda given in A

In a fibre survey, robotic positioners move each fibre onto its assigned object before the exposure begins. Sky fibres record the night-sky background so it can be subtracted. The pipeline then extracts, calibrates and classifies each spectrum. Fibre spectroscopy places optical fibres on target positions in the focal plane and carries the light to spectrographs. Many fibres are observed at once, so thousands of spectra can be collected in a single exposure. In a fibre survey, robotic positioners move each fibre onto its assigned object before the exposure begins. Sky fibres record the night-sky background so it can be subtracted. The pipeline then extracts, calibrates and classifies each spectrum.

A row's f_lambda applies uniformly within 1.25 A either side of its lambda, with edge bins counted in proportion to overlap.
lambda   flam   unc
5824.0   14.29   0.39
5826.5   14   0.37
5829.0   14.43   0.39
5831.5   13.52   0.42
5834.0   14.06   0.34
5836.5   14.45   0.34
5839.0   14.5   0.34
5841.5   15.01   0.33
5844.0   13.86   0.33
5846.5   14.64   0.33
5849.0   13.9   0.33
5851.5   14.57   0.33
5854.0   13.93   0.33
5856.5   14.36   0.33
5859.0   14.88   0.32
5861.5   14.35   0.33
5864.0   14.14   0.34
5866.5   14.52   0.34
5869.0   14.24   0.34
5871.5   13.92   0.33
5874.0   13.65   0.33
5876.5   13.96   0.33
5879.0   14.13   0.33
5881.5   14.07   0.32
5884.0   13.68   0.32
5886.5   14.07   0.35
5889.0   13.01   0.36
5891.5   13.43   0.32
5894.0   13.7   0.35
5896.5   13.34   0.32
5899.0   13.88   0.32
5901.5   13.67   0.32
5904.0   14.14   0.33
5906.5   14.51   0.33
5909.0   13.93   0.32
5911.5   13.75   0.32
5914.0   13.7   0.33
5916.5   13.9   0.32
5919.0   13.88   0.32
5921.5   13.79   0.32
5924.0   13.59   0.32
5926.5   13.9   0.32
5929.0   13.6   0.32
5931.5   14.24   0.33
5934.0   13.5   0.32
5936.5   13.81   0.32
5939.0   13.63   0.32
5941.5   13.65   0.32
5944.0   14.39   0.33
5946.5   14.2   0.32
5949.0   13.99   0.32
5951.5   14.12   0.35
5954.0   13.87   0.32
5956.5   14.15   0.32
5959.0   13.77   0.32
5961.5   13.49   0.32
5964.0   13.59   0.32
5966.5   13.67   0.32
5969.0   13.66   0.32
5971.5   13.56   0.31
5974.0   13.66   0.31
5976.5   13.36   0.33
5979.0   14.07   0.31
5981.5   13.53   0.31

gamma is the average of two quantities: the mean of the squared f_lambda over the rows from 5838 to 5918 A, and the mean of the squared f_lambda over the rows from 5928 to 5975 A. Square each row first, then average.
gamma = 194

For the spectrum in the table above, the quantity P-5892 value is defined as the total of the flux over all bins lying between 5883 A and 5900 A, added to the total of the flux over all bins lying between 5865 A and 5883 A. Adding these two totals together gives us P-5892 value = 194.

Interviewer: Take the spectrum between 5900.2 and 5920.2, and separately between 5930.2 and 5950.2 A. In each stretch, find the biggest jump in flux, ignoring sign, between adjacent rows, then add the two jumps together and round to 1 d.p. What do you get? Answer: 1.3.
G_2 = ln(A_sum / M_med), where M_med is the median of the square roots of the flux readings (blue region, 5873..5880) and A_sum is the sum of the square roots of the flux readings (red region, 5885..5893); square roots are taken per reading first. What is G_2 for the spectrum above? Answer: 1.082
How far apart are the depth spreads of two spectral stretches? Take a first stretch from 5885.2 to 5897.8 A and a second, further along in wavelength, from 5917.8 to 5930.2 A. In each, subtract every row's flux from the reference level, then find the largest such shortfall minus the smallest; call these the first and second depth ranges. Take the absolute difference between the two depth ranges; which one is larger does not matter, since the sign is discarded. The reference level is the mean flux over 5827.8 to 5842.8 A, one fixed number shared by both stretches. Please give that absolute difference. 0.75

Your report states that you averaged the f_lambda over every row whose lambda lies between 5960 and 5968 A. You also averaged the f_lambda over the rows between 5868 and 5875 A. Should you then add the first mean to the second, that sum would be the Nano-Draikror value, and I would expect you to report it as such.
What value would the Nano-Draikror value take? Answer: 27.5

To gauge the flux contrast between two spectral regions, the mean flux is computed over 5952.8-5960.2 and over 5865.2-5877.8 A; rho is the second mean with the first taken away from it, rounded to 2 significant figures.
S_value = 0.13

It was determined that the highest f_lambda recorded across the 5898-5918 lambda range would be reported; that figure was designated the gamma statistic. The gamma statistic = 14.51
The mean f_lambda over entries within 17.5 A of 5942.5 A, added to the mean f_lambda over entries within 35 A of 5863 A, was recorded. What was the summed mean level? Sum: 28.00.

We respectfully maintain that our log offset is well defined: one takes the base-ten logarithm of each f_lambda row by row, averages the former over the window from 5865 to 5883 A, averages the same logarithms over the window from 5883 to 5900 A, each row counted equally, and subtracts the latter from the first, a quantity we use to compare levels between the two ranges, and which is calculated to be 0.015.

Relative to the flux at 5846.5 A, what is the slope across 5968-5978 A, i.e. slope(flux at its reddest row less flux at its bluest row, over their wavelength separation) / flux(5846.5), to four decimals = -0.0027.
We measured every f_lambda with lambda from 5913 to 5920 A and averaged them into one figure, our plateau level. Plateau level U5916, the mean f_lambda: 13.83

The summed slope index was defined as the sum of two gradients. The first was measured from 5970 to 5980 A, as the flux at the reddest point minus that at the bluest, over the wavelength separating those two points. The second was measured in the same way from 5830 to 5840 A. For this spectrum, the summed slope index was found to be 0.20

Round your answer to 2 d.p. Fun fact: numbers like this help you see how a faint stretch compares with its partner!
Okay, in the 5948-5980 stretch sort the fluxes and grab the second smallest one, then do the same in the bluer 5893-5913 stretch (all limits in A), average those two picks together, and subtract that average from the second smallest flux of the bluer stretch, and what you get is 0.09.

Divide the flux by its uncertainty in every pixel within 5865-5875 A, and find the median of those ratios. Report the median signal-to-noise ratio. 42.0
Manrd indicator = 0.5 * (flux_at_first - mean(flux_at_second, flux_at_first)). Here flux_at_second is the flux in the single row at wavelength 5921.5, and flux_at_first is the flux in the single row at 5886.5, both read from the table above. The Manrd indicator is 0.070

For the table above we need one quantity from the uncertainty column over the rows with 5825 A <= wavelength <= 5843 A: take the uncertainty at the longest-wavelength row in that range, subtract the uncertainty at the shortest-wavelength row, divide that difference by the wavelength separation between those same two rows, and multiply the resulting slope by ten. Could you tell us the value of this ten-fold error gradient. -0.027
